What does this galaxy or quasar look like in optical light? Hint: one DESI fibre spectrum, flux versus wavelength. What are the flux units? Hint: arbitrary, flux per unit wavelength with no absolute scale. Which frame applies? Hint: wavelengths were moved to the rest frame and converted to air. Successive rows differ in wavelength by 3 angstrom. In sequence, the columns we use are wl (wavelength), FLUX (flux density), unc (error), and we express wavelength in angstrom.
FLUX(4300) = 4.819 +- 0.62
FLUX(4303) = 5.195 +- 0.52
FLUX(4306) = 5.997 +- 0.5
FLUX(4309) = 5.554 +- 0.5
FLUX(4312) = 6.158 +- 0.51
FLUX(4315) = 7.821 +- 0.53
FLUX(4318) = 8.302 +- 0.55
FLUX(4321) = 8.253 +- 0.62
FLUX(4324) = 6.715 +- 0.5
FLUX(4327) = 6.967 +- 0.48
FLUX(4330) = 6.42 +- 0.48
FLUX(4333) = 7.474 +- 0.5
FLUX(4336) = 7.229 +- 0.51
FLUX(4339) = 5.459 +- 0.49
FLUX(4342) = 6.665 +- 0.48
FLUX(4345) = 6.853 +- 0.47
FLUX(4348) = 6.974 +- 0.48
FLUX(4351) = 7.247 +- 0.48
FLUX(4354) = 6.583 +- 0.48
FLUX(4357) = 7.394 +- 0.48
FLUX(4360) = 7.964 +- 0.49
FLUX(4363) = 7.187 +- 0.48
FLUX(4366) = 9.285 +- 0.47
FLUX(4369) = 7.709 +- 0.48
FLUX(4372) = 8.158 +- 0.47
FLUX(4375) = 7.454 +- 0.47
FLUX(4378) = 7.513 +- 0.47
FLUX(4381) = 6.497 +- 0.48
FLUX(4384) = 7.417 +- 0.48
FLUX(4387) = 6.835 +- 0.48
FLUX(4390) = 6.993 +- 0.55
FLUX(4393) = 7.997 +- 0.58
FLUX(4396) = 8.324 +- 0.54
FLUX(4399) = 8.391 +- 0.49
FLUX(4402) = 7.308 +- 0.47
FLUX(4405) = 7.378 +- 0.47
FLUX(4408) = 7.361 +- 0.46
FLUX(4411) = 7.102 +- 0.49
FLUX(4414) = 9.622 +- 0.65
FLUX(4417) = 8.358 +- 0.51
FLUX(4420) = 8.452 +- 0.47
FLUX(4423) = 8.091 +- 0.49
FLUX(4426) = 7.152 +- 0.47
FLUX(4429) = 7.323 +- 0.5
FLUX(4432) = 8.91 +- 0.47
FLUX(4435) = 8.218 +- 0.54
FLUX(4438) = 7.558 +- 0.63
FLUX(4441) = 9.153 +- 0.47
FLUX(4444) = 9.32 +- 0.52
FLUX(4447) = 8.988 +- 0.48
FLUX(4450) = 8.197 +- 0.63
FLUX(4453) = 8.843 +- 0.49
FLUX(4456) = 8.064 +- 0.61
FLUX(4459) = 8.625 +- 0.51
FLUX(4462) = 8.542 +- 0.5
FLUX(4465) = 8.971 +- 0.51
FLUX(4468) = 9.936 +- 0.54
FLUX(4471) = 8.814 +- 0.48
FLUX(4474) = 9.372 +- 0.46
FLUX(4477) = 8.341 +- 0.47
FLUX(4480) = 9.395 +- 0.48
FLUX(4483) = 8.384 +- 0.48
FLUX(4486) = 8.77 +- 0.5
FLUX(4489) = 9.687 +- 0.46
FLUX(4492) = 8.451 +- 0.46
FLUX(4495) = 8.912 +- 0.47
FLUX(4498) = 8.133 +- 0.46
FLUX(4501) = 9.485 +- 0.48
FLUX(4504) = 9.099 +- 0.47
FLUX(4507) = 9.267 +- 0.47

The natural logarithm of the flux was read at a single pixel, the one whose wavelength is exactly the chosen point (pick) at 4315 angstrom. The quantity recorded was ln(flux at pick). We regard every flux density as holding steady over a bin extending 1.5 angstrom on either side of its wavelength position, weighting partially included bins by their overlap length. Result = 2.06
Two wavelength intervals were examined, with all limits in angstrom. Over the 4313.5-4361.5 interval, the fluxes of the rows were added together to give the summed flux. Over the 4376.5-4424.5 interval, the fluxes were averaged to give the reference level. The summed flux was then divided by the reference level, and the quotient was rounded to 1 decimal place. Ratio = 14.8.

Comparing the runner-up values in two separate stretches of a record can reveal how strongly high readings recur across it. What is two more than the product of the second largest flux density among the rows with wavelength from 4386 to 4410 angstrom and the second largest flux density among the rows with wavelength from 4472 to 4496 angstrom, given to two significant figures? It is 80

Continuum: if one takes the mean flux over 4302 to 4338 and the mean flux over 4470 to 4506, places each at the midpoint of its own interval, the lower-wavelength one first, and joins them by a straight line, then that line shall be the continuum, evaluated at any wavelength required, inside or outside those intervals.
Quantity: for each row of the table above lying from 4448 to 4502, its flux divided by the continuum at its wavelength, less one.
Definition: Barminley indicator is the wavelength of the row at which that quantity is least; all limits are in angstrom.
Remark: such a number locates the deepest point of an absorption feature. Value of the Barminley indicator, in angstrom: 4498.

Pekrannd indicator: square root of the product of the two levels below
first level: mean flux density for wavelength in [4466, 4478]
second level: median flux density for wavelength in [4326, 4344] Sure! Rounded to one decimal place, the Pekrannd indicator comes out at 7.9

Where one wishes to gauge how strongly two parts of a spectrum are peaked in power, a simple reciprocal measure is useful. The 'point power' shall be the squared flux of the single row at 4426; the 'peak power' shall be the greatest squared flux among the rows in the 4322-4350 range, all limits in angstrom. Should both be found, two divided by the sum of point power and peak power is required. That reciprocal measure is 0.0187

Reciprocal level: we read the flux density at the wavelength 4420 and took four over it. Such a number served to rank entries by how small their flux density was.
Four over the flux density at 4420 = 0.47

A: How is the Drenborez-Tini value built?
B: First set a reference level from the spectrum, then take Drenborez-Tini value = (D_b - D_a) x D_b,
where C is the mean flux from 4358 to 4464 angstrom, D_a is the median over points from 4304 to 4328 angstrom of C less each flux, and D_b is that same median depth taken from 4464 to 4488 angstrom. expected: 1.8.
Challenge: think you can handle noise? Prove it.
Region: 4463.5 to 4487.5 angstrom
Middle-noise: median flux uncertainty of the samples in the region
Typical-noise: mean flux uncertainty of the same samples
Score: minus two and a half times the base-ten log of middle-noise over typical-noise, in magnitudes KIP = 0.022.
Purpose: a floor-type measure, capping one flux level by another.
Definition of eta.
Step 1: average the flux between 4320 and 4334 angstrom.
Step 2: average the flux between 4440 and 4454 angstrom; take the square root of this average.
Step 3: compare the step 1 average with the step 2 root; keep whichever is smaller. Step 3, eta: 2.98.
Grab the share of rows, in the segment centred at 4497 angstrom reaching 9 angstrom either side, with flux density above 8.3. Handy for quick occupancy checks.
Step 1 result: 0.83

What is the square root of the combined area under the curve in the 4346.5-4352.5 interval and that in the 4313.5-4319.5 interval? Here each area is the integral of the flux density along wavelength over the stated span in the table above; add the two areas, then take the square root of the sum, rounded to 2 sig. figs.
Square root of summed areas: 9.5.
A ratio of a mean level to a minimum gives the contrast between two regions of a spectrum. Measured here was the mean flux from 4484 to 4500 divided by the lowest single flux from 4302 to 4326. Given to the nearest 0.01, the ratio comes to 1.69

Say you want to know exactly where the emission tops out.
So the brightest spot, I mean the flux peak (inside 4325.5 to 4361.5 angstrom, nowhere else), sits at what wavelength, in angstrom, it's 4360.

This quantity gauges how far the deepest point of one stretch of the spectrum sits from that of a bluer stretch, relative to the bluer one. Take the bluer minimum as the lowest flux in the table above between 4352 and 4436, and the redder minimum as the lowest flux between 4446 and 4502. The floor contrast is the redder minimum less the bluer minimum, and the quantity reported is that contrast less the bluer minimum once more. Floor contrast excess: -4.9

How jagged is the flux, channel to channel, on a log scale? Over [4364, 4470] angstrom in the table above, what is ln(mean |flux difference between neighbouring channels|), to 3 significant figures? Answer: -0.394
